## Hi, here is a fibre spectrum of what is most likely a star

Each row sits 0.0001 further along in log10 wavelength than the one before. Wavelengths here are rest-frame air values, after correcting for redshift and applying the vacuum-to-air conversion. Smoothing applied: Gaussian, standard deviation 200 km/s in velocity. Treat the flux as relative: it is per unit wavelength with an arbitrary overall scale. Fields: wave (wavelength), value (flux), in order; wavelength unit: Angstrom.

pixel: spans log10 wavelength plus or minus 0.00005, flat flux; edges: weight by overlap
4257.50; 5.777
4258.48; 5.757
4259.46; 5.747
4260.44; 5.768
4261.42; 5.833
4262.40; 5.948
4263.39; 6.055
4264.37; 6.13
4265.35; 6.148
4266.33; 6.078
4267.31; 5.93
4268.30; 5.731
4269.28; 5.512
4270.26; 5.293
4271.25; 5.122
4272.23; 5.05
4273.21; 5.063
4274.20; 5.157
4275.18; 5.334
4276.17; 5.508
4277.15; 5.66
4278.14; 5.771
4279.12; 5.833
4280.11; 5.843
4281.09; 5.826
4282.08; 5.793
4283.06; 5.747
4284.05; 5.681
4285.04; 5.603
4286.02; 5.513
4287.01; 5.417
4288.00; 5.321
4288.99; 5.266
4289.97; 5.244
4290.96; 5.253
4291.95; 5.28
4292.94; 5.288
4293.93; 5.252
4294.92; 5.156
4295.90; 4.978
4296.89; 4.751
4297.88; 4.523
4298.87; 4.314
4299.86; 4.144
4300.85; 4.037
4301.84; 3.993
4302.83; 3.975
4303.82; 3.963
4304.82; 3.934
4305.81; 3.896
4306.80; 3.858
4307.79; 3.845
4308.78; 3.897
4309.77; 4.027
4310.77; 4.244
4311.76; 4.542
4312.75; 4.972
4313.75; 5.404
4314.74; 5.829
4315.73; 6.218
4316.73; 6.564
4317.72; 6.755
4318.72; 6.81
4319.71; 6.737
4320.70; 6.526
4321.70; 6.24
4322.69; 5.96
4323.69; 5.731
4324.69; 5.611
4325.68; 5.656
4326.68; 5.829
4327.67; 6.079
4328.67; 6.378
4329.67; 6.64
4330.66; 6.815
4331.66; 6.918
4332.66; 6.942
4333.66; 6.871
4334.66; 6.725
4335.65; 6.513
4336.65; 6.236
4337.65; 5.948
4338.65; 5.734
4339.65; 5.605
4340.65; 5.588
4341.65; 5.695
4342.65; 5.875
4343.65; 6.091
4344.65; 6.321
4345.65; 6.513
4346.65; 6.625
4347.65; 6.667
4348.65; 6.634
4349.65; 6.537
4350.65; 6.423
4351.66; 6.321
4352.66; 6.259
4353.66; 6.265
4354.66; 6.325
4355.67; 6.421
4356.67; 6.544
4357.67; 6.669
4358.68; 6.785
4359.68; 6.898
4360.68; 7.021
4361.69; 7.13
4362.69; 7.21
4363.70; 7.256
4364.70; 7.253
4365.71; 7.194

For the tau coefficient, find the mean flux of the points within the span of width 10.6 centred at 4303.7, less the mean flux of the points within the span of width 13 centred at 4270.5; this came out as -1.6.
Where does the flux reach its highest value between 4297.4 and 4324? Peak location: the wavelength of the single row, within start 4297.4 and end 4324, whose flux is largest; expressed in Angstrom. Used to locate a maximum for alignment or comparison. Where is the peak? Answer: 4318.72 Angstrom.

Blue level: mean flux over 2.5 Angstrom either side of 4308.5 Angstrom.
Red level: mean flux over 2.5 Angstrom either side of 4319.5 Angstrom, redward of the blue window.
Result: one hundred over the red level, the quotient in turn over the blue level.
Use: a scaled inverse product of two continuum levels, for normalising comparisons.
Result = 3.8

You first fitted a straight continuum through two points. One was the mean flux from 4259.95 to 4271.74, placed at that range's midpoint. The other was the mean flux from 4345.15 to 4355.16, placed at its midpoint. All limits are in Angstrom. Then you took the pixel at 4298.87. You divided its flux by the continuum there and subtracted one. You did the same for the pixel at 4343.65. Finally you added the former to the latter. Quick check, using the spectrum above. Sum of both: -0.337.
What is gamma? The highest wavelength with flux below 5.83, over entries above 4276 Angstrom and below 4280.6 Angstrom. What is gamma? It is 4278.14 Angstrom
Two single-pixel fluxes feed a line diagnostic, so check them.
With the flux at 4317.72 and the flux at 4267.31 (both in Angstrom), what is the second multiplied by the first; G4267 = 40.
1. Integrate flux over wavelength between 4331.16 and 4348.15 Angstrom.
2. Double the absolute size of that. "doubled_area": 214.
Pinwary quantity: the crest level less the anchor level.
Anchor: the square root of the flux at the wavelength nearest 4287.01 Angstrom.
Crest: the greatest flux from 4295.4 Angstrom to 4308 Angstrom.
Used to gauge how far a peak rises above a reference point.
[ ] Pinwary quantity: 2.7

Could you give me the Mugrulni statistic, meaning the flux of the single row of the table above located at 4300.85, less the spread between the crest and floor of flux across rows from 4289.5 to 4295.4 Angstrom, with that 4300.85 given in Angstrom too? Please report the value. 3.9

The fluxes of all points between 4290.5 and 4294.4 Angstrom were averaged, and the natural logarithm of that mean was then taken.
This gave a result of 1.66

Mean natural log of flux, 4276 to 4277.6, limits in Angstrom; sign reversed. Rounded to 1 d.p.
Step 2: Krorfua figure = -1.7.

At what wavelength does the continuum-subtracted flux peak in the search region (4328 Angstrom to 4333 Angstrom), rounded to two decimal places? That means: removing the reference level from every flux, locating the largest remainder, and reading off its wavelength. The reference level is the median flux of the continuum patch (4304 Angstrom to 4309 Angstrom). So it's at 4332.66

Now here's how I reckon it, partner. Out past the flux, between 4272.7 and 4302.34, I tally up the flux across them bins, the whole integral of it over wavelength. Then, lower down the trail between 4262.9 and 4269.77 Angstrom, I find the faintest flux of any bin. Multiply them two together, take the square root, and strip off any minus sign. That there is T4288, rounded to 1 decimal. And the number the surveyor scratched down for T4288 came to 29.2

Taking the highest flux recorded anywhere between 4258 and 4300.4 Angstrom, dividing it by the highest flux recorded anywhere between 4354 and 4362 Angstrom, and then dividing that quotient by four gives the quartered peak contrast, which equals 0.216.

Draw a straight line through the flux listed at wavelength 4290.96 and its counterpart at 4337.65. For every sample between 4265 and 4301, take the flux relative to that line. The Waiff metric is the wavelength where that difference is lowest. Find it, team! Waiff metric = 4300.85 Angstrom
